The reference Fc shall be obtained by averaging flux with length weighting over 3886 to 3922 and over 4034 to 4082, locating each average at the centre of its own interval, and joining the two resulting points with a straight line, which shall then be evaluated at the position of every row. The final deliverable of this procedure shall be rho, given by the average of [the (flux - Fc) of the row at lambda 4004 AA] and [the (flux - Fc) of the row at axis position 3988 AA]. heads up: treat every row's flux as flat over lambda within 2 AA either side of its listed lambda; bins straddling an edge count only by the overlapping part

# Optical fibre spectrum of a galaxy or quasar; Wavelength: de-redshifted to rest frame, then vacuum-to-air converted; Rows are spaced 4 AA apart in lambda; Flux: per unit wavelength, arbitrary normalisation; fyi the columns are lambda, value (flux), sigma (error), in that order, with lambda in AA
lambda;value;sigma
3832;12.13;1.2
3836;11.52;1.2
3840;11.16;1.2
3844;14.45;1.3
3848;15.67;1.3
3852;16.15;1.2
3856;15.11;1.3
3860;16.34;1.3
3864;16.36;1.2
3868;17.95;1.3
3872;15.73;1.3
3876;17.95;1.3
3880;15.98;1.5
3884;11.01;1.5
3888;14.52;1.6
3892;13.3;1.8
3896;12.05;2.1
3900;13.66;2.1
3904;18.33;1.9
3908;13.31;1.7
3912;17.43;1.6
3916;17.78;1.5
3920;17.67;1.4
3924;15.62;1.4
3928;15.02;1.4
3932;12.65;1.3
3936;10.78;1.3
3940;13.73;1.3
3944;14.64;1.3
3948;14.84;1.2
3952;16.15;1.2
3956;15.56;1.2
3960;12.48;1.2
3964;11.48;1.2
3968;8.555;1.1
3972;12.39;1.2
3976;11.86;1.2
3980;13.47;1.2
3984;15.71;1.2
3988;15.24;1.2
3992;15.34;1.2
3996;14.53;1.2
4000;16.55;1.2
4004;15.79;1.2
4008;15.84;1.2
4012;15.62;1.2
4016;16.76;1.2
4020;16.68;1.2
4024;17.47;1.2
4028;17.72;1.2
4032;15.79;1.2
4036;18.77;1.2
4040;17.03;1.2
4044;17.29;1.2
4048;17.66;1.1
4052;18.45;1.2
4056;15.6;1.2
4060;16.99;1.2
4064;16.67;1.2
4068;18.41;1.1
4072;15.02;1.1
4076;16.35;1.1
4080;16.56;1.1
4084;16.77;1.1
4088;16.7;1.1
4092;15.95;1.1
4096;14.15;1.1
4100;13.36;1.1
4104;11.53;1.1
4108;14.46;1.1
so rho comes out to -0.9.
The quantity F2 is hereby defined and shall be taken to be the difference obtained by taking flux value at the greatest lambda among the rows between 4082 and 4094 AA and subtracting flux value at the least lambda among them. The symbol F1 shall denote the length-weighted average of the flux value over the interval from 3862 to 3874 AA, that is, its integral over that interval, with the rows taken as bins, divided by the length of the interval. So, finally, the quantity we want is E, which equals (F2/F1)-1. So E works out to -1.05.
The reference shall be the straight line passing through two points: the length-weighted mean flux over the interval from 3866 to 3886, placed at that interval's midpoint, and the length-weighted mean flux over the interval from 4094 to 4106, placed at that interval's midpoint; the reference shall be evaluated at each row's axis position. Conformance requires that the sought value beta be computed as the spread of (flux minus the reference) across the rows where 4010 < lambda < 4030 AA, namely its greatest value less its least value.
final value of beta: 2.3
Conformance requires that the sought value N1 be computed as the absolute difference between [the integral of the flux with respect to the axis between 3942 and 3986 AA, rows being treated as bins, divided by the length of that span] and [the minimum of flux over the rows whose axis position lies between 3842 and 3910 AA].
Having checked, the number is 2.4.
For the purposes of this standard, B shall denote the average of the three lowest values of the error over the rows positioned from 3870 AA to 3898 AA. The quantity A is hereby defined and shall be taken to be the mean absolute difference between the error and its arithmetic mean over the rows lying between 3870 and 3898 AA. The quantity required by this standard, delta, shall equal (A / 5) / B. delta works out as 0.031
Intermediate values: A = 0.21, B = 1.37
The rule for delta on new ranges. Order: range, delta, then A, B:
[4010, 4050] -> 0.003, 0.02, 1.17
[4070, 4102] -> 0.000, 0.00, 1.10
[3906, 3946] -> 0.017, 0.11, 1.30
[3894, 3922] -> 0.032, 0.24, 1.50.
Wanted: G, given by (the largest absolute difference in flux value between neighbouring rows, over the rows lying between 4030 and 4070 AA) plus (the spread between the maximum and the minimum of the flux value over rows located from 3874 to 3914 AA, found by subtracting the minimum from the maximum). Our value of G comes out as 10.3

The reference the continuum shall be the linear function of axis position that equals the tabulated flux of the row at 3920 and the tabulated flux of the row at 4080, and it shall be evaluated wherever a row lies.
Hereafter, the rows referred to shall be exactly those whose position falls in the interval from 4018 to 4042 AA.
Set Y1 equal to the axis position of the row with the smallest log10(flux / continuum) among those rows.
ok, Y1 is 4032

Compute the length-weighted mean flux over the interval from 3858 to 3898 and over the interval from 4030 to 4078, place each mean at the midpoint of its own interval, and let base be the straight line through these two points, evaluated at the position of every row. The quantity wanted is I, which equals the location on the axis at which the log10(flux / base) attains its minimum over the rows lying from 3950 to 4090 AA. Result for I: 3968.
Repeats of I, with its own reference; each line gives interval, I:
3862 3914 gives 3884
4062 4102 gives 4100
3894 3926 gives 3896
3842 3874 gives 3844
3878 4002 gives 3968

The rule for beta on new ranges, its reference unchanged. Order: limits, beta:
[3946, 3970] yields 7.4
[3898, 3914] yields 5.0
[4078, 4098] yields 2.5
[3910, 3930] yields 2.6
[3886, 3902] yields 2.4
